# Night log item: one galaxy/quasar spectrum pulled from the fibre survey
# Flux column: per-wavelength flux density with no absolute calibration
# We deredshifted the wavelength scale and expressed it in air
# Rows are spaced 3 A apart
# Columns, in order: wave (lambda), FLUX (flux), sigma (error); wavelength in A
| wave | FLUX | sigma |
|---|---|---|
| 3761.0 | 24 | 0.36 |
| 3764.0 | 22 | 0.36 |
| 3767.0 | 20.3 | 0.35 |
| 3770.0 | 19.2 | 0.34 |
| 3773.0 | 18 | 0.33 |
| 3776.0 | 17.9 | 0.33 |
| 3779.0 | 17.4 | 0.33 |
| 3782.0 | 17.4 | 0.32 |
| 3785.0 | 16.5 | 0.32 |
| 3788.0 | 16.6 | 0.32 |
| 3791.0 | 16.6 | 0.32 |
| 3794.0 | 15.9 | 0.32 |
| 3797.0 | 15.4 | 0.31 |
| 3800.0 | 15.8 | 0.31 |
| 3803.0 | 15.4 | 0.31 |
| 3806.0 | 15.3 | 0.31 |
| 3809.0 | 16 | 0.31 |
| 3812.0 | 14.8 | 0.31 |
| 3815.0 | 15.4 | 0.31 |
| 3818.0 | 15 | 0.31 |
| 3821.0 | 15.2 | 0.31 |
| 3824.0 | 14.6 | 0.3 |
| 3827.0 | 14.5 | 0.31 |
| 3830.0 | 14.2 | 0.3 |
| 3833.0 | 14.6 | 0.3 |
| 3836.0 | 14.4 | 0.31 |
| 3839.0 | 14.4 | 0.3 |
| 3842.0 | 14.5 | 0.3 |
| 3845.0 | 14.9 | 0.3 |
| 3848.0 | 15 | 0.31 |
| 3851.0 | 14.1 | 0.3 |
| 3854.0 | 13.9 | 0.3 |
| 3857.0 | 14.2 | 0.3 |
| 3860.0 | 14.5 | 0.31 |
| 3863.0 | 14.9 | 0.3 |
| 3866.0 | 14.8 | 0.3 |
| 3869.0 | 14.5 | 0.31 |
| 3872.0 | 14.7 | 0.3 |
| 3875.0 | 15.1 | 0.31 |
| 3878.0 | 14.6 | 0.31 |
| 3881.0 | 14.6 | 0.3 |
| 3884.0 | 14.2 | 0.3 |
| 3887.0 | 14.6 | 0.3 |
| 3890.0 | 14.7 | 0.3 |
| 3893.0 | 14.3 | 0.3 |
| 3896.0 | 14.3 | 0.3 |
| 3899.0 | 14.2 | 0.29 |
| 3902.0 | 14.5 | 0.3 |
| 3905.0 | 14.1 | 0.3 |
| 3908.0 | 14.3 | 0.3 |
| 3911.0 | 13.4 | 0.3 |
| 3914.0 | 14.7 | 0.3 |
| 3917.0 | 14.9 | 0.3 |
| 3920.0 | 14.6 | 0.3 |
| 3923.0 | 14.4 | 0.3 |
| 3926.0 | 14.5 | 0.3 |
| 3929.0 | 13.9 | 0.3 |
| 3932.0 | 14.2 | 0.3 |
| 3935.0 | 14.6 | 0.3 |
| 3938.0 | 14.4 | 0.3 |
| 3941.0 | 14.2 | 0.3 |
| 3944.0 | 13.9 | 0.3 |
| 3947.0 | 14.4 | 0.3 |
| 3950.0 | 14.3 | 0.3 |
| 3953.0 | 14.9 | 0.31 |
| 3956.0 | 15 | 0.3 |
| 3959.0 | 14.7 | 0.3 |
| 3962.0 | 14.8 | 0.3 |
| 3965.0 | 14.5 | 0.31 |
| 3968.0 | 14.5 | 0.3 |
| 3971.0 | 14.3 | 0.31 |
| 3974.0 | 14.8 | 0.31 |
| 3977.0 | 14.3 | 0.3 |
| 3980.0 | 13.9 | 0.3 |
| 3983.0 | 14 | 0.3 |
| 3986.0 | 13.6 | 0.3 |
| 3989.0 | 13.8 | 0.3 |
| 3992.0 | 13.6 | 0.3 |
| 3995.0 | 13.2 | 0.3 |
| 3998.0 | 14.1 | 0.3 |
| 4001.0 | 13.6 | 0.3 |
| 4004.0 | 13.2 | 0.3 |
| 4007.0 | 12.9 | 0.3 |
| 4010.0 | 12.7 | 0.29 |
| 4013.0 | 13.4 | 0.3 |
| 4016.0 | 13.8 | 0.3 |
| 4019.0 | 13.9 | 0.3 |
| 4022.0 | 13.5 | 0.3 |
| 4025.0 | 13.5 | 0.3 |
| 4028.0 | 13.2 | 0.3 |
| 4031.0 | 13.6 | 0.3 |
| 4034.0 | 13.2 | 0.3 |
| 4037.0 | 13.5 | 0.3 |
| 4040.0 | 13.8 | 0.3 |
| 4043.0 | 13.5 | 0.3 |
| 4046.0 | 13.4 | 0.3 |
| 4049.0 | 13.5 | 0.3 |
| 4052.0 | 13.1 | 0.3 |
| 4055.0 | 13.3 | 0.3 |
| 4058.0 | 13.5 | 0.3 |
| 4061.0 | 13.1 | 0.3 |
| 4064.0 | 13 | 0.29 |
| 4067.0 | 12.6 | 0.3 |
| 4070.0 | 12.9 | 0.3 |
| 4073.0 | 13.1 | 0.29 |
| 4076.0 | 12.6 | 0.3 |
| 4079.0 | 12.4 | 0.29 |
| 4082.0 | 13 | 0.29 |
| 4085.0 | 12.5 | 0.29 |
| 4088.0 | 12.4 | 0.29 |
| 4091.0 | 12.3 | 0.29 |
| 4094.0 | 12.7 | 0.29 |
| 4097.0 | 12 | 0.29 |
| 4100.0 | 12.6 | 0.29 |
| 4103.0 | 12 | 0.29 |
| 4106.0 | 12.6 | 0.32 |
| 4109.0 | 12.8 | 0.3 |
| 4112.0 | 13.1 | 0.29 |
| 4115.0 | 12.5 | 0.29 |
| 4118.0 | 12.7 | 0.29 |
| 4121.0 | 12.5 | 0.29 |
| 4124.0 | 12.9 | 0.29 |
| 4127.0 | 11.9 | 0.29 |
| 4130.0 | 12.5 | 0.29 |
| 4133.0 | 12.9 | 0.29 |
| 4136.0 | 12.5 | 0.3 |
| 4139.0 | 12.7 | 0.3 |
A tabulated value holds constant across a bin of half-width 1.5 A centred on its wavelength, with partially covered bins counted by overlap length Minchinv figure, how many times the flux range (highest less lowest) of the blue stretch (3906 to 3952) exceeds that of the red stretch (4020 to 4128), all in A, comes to 0.79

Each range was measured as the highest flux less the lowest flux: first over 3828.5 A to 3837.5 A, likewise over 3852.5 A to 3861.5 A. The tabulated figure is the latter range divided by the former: 1.5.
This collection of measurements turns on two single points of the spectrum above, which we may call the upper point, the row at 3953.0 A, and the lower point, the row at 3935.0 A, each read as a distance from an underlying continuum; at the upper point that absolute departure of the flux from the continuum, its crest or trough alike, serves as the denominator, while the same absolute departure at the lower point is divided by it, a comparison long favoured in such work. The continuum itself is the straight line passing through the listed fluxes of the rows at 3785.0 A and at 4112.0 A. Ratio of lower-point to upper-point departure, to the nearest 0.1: 2.3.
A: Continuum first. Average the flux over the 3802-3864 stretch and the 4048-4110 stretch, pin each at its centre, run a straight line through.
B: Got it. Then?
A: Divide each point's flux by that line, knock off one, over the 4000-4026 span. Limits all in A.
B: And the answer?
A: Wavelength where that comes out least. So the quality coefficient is 4010.0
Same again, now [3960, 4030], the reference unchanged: 4010.0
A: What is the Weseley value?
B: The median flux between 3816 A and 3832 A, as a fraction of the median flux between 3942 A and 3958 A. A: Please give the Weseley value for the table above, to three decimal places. 1.014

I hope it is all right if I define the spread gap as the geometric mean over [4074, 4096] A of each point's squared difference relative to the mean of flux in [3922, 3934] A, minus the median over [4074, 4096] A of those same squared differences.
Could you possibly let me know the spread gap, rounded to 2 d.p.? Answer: -0.25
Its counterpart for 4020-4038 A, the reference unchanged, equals 0.11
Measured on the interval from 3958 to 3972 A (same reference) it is -0.01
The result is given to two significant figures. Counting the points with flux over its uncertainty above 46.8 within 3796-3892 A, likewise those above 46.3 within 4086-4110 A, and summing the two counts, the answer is 27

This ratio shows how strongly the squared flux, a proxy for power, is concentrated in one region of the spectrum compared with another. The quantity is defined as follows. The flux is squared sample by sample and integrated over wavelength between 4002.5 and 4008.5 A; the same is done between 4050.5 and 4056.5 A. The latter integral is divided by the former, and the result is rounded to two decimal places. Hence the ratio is 1.02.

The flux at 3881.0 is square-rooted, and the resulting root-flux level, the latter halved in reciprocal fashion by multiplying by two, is 7.64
